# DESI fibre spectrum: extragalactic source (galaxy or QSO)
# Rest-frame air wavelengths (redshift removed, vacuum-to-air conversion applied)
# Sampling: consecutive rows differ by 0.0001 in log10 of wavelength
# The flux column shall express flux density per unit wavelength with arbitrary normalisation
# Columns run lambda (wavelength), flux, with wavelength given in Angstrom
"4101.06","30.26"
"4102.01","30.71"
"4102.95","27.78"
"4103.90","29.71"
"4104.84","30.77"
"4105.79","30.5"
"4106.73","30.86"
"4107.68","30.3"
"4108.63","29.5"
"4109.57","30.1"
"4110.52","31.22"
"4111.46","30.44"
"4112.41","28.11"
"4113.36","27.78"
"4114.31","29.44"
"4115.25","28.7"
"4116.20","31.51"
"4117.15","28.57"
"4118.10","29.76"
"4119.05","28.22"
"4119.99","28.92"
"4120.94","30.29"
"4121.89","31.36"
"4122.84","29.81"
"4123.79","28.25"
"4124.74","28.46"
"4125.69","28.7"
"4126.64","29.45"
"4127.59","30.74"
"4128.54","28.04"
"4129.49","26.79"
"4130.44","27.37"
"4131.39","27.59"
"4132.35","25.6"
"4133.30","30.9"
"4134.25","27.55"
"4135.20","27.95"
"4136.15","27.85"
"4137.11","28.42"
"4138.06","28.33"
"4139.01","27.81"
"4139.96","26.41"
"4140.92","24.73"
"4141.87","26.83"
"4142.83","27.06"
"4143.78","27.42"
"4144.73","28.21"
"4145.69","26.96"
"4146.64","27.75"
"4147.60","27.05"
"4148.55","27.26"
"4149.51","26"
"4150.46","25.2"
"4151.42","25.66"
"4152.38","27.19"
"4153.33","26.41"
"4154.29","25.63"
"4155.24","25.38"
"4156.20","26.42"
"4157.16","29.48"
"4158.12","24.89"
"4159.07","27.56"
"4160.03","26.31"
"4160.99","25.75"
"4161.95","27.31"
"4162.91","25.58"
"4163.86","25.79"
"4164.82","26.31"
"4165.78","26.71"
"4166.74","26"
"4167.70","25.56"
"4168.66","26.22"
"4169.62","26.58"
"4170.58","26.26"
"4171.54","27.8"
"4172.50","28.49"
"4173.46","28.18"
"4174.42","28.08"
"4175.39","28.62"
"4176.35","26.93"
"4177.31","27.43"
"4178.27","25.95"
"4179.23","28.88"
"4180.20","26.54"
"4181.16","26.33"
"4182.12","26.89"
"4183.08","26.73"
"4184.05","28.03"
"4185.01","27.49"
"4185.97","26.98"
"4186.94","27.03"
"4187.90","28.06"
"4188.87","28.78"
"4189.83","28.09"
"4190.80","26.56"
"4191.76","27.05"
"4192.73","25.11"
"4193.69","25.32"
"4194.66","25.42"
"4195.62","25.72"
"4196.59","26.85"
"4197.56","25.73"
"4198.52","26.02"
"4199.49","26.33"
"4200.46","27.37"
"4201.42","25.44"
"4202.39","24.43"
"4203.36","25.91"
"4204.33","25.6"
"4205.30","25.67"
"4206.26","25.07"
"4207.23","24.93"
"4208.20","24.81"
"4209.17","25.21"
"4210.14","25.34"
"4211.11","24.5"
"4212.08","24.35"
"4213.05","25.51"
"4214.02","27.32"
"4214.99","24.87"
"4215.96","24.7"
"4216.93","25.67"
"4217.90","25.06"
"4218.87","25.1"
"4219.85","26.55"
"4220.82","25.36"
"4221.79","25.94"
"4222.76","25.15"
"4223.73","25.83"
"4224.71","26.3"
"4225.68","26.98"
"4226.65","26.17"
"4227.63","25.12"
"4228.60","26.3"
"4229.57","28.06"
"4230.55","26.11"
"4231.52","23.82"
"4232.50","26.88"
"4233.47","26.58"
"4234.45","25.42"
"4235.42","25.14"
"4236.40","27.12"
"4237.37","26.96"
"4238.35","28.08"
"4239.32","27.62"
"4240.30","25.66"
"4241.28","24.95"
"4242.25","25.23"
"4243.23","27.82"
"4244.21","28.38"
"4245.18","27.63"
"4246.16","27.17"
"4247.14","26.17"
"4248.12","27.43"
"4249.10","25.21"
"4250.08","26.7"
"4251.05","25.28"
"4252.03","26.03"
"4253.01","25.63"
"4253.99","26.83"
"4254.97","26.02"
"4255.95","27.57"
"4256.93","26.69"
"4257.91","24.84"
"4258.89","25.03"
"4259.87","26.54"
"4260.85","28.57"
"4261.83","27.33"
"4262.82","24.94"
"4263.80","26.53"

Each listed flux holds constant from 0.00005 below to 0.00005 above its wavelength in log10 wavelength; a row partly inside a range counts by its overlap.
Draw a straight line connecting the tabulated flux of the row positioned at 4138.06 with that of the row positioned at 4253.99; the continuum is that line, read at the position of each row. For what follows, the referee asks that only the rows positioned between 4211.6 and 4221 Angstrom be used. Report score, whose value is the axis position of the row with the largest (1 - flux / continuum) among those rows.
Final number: 4212.08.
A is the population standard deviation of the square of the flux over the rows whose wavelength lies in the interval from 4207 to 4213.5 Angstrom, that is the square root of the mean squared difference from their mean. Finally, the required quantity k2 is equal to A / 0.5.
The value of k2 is 40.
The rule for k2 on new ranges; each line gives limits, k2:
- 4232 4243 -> 110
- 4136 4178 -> 118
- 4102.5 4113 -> 124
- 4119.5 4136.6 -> 171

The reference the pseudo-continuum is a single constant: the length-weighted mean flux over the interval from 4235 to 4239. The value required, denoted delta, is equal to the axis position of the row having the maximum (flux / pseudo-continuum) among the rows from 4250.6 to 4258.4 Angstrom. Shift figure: 4255.95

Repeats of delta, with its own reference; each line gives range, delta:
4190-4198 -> 4191.76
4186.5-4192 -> 4188.87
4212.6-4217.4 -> 4214.02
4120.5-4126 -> 4121.89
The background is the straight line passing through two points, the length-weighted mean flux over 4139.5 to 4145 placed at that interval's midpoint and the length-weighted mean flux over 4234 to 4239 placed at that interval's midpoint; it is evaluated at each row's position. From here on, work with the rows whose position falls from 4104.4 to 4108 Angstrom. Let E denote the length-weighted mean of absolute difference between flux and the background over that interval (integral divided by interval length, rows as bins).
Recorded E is 3.9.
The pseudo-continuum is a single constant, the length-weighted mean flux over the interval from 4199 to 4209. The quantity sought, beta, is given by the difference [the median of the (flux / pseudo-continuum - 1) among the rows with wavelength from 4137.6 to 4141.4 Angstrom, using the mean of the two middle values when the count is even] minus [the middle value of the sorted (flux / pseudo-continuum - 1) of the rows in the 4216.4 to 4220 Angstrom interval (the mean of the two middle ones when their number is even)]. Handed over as 0.068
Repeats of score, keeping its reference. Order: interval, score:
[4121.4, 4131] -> 4129.49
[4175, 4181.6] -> 4178.27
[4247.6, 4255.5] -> 4249.10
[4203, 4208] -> 4207.23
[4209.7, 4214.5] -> 4212.08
